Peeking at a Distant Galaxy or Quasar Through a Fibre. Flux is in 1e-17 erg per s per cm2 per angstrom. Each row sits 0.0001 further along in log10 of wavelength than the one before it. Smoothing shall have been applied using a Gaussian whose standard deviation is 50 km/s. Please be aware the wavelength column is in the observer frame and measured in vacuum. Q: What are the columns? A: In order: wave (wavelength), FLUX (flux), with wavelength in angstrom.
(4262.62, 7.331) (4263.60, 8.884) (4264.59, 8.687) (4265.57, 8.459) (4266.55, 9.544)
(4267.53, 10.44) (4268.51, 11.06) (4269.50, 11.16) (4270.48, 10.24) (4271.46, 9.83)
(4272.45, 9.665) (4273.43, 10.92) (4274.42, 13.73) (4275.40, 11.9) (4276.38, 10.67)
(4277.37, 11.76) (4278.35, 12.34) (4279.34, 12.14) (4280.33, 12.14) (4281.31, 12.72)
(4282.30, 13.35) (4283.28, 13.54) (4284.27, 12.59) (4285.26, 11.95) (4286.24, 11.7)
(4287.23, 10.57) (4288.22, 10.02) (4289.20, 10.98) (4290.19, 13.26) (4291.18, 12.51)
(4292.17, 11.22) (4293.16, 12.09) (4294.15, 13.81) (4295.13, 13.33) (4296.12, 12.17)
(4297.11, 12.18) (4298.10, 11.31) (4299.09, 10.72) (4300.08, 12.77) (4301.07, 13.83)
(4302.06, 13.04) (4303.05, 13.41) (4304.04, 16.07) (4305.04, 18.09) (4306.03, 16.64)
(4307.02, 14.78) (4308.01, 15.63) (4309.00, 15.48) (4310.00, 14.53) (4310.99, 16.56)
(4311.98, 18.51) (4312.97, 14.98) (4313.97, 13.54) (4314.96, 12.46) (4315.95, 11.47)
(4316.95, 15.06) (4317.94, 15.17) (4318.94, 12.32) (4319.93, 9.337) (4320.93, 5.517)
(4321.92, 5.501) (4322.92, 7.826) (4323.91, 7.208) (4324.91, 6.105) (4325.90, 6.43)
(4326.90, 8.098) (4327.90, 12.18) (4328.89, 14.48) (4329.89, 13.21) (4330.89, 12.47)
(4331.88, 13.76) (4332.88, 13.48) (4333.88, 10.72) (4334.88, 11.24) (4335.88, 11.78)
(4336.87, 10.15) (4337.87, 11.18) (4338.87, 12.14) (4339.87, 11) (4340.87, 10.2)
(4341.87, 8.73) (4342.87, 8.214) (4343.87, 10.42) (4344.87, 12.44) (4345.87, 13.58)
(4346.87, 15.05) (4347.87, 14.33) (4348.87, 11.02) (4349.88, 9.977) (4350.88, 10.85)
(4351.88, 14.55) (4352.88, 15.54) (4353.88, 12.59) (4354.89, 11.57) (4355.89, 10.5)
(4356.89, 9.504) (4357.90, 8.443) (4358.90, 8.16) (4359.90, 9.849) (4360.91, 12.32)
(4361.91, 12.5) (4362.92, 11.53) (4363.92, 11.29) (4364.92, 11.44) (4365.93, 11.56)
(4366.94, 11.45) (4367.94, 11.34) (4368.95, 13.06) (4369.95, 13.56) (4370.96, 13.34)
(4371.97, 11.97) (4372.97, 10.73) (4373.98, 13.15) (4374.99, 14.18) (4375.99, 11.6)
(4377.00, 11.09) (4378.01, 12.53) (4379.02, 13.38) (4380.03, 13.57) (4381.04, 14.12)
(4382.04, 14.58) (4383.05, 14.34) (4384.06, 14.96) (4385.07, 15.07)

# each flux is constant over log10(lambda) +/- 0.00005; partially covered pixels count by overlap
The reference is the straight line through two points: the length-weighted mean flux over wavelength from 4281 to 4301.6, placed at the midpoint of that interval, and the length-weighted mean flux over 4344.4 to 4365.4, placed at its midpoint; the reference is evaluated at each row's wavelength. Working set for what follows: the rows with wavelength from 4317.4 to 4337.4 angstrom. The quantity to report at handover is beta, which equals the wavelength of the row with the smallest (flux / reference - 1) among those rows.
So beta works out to 4321.92 angstrom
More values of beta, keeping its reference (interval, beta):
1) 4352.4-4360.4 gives 4358.90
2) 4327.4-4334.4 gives 4333.88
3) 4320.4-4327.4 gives 4321.92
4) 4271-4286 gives 4272.45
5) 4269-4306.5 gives 4272.45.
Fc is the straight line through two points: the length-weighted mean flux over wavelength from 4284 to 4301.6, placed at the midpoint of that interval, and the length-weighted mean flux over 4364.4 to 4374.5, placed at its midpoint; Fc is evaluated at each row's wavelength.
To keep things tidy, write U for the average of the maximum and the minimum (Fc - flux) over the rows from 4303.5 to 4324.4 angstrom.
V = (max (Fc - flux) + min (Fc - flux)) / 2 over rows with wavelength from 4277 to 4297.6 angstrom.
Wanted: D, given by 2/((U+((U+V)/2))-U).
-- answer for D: 18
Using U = 0.1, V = 0.14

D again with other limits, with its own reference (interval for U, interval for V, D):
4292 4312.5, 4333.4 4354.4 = -2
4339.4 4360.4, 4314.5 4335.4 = 2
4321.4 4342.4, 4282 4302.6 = 2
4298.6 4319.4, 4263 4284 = -2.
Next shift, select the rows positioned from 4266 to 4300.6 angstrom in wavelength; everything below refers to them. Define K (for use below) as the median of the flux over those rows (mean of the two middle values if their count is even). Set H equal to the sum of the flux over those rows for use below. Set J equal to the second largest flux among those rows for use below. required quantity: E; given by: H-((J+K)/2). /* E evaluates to 398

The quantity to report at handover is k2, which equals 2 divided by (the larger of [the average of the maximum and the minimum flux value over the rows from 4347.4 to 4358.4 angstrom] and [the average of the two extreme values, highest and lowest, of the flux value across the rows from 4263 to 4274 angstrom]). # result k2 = 0.167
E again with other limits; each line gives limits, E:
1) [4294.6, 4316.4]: 296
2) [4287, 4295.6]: 95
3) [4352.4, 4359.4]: 65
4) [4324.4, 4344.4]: 204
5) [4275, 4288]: 145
